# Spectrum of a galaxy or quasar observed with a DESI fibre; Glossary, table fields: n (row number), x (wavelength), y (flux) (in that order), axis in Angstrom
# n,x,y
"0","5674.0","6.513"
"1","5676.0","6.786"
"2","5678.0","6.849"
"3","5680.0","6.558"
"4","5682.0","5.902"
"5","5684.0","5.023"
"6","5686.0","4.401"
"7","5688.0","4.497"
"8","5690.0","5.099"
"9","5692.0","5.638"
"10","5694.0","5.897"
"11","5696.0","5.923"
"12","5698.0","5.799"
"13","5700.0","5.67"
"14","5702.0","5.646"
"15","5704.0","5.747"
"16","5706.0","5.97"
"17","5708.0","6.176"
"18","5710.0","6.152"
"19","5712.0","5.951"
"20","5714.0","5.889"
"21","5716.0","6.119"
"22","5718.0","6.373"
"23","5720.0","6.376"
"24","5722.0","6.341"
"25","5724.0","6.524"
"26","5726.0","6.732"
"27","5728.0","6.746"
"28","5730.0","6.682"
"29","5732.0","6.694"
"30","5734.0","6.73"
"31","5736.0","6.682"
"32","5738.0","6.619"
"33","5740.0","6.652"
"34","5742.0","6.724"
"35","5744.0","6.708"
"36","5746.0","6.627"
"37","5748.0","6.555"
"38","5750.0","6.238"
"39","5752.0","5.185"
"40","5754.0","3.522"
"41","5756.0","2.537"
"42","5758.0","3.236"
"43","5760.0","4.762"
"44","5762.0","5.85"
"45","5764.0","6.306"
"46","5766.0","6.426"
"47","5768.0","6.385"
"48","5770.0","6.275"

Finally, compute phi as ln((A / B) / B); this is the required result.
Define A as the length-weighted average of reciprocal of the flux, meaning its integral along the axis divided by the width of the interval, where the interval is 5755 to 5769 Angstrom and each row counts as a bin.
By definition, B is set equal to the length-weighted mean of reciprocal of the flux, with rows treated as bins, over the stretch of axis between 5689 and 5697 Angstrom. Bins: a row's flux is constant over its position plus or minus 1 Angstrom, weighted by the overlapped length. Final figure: 1.9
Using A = 0.222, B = 0.178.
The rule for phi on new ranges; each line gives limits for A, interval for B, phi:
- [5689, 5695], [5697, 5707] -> 1.8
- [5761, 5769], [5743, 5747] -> 2.0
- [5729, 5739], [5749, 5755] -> 1.2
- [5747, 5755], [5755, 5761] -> 0.8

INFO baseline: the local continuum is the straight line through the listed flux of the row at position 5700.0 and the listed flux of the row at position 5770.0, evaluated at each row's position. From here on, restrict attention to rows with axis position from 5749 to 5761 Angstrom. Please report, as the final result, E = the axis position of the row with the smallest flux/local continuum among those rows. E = 5756.0 Angstrom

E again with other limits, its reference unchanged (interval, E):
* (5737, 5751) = 5750.0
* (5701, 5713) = 5702.0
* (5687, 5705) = 5688.0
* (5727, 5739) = 5738.0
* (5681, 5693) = 5686.0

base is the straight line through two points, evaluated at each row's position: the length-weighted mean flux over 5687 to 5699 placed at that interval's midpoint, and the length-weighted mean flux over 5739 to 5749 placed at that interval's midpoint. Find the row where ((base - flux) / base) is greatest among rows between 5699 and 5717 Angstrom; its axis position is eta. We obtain 5714.0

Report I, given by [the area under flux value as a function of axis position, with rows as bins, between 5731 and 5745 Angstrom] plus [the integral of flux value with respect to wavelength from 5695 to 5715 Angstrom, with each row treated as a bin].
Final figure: 211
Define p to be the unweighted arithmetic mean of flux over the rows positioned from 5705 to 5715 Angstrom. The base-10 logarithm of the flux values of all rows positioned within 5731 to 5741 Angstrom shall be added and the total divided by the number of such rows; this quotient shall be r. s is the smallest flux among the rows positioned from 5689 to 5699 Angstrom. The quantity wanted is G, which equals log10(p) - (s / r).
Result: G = -5.4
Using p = 6.03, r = 0.824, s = 5.099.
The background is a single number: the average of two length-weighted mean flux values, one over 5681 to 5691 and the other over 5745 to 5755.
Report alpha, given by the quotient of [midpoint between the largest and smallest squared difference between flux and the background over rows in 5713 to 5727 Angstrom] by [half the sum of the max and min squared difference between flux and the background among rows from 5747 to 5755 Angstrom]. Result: 1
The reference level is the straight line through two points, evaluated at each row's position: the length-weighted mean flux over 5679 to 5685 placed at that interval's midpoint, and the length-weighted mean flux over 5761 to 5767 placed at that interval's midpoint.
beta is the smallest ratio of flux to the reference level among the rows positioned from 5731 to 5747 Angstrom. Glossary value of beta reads 1.08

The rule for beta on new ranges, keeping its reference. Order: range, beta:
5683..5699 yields 0.75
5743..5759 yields 0.41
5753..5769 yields 0.41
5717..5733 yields 1.06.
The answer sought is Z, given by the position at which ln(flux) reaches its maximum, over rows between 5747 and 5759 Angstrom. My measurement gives 5748.0 Angstrom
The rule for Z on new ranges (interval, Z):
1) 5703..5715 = 5708.0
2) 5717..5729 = 5728.0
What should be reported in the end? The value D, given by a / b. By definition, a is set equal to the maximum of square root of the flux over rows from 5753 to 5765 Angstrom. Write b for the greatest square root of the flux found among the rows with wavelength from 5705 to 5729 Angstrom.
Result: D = 0.97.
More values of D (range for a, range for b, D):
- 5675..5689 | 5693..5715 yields 1.05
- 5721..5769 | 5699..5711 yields 1.05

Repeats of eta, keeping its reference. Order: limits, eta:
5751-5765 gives 5756.0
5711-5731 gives 5714.0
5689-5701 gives 5690.0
